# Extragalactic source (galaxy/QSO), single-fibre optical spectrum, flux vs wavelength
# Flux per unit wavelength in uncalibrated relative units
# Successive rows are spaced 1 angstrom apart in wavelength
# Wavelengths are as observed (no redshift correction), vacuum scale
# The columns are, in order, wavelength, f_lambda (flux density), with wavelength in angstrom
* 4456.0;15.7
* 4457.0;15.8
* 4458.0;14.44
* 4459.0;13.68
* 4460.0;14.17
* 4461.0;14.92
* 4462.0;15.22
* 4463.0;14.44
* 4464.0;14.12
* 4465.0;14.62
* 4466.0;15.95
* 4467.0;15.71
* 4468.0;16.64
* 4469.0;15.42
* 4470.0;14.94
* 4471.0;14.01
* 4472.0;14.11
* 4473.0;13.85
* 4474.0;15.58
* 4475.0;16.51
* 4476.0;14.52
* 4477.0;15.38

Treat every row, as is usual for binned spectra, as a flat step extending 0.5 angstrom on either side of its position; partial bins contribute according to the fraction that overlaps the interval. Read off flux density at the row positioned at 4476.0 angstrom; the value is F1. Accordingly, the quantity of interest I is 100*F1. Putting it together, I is 1452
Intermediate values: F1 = 14.52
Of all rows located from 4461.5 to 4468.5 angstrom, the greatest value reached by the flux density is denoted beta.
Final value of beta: 16.64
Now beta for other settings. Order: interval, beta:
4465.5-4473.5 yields 16.64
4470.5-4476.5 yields 16.51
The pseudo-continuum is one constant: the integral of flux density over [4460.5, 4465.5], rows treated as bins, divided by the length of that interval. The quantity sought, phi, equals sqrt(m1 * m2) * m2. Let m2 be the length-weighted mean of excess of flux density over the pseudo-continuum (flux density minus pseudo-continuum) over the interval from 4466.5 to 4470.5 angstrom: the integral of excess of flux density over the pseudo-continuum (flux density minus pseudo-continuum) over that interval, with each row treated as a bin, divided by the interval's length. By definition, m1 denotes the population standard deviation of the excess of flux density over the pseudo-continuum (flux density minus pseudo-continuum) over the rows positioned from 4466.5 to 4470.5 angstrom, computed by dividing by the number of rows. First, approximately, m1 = 0.62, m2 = 1.0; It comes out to 0.80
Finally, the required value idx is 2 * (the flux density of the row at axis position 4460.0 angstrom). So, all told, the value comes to 28.3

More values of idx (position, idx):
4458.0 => 28.9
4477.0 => 30.8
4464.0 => 28.2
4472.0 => 28.2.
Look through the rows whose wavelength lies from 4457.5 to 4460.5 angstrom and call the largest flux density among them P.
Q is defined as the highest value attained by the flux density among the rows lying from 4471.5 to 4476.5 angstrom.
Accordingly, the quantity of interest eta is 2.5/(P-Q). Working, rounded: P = 14.44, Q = 16.51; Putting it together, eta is -1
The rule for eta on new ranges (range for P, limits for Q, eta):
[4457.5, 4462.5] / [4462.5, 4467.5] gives -3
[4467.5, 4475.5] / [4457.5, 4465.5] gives 2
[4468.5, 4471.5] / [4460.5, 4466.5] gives -5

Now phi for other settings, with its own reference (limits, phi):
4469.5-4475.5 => 0.07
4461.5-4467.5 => 0.17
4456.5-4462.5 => 0.01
